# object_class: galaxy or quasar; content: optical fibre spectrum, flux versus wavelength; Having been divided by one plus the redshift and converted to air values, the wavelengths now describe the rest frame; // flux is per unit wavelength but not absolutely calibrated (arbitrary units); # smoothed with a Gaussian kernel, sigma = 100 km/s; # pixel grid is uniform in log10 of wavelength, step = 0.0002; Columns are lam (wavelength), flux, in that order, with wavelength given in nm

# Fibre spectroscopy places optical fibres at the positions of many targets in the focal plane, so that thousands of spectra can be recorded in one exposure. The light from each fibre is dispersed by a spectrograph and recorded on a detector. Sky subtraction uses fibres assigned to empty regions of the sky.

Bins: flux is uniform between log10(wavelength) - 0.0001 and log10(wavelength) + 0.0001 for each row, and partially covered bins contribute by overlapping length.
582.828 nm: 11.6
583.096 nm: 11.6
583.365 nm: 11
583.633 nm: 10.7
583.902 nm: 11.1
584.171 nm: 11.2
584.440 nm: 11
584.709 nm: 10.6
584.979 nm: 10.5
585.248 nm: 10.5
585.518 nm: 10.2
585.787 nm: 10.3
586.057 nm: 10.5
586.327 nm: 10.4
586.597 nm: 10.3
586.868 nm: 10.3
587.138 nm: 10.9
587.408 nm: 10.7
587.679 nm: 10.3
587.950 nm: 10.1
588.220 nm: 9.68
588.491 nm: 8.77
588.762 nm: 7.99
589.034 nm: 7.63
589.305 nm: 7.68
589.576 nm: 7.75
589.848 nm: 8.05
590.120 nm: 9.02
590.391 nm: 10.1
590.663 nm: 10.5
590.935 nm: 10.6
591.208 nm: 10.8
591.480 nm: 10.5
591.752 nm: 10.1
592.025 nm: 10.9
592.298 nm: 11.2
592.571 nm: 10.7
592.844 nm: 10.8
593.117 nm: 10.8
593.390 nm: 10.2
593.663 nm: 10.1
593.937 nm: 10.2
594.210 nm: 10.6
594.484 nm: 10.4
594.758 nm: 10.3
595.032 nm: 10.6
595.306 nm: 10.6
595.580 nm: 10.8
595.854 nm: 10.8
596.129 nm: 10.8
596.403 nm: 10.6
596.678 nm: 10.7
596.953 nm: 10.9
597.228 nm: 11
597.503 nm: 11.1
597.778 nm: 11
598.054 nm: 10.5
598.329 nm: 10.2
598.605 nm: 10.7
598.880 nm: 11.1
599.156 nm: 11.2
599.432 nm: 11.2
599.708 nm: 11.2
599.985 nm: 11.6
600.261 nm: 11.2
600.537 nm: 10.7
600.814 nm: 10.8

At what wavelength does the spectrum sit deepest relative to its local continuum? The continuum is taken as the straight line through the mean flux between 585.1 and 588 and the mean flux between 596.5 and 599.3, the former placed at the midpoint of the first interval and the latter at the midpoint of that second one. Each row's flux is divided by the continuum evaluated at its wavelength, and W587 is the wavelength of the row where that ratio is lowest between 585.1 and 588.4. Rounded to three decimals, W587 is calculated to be 588.220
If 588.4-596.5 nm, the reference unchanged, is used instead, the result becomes 589.034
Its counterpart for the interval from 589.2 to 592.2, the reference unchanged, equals 589.305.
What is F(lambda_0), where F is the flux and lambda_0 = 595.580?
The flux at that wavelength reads 10.8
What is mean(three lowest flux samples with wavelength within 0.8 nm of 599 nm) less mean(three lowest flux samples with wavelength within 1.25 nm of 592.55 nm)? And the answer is 1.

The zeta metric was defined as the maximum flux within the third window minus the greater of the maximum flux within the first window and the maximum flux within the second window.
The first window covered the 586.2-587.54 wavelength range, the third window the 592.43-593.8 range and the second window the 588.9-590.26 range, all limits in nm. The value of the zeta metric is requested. -0.10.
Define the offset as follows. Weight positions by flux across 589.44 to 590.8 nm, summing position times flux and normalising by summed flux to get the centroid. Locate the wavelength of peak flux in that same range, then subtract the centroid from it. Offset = 0.50 nm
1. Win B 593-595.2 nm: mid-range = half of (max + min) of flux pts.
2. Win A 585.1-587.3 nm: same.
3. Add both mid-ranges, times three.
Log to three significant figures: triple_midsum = 63.0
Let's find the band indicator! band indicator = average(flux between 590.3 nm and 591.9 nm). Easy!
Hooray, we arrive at 10.4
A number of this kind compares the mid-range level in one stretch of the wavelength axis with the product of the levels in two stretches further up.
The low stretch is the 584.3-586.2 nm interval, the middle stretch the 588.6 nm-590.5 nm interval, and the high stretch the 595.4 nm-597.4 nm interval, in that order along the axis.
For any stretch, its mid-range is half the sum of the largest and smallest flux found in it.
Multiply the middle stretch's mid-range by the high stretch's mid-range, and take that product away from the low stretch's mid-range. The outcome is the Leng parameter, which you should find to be -85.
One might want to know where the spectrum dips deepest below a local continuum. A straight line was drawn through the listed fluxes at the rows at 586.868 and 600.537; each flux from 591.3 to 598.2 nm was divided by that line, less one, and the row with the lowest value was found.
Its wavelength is 593.663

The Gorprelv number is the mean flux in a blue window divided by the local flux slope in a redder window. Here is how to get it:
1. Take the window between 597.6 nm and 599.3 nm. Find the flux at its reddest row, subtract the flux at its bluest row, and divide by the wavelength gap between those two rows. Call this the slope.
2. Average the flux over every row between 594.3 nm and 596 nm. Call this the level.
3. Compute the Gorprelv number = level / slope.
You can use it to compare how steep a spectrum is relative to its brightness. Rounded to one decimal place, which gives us 72.9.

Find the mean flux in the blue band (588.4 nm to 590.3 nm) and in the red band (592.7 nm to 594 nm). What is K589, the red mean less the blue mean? 2.3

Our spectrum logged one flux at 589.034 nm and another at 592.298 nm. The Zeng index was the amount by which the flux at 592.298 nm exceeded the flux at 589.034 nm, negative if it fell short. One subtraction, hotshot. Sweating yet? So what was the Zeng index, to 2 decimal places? 3.57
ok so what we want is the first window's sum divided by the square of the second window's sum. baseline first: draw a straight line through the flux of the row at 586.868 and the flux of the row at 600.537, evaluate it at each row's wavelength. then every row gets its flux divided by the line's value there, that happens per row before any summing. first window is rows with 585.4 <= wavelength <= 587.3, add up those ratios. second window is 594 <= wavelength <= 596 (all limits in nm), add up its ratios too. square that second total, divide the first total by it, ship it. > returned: 0.143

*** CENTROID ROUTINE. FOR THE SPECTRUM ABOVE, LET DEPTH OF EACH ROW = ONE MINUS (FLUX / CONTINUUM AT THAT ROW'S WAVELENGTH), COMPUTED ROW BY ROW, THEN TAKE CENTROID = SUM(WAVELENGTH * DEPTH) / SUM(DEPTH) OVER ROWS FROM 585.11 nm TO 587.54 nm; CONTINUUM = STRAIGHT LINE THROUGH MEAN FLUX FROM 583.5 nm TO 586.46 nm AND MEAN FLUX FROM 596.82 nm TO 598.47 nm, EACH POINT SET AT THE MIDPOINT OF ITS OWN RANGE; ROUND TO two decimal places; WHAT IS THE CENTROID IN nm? 585.94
